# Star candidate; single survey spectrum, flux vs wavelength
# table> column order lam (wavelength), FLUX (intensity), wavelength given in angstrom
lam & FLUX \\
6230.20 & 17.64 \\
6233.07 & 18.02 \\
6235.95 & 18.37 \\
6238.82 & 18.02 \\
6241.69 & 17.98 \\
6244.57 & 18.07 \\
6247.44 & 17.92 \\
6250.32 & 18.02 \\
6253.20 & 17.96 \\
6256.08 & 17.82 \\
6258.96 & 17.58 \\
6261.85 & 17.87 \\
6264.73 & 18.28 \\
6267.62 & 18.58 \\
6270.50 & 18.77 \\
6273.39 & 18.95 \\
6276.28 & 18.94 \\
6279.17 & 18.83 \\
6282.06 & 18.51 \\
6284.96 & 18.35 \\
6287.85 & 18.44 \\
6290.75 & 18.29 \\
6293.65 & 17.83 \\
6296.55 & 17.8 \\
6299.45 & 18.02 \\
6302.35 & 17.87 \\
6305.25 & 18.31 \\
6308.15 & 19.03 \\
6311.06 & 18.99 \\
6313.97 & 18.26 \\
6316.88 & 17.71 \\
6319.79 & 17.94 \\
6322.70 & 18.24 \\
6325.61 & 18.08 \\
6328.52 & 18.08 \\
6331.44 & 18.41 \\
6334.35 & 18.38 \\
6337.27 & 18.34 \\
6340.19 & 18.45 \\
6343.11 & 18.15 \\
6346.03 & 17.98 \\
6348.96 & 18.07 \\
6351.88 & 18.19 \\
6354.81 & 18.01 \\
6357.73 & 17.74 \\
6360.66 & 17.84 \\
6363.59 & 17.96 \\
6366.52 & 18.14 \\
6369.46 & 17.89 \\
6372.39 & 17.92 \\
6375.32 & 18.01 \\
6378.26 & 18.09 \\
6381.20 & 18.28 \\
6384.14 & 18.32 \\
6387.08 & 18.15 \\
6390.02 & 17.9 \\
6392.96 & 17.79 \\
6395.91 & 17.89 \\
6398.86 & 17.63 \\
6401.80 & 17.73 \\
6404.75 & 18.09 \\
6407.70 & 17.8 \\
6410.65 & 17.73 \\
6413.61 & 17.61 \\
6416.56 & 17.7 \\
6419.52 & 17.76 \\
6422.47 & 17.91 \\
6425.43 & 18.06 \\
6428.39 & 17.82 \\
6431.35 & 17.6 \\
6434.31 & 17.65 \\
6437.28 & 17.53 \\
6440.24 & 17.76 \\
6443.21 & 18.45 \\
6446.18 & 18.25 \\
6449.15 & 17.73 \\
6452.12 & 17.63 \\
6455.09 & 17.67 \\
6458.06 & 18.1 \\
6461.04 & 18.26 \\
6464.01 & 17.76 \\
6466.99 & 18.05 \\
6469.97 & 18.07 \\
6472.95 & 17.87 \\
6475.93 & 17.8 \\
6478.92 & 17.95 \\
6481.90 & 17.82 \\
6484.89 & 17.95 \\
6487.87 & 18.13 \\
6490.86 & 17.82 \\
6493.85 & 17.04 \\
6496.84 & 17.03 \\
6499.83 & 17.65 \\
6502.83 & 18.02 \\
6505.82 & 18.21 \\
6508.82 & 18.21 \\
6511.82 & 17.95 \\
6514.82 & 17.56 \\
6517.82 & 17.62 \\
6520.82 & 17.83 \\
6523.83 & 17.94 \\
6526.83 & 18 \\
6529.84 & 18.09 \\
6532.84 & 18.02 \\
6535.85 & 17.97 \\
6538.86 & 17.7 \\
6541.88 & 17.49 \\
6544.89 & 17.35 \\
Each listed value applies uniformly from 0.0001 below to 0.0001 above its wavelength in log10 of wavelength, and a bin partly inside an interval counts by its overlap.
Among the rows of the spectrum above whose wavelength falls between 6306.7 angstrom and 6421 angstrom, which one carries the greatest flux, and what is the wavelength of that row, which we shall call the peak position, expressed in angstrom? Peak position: 6308.15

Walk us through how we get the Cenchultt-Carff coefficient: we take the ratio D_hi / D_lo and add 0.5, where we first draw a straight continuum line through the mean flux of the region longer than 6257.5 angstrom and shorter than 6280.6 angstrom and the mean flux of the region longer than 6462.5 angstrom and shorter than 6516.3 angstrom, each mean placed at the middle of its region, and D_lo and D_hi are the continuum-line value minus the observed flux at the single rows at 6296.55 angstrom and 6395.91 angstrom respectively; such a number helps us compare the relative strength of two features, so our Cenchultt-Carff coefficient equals 0.9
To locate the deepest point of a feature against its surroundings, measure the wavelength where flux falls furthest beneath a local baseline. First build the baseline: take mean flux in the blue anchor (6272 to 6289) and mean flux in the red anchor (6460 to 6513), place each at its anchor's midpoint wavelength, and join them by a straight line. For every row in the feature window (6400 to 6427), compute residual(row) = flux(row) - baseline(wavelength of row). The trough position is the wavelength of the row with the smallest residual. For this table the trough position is 6413.61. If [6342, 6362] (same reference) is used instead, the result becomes 6357.73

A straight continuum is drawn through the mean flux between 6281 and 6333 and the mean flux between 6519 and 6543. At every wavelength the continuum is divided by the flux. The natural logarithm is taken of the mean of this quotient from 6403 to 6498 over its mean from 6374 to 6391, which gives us 0.011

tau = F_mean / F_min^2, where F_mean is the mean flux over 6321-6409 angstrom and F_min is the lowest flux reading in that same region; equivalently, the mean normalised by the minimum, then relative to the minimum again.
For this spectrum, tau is 0.0581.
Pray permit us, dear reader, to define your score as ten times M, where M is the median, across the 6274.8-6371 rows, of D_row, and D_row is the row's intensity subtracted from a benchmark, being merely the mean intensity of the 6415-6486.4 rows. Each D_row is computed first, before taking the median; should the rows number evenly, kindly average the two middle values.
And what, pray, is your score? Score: -2.7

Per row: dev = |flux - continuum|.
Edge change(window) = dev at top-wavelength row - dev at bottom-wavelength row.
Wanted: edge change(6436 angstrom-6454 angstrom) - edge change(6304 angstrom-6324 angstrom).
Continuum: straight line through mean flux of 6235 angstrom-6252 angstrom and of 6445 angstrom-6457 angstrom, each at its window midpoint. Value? -0.07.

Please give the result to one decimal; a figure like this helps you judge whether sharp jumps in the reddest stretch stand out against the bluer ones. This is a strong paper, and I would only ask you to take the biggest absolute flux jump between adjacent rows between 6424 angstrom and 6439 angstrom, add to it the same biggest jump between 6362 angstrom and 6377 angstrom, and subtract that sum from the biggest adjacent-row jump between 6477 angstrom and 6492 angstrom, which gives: -0.2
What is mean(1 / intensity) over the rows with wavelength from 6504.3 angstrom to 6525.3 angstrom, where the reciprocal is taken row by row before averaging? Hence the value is 0.0559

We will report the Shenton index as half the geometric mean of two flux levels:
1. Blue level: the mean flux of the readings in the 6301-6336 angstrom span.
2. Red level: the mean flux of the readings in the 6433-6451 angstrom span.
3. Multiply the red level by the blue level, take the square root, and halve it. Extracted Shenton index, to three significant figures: 9.04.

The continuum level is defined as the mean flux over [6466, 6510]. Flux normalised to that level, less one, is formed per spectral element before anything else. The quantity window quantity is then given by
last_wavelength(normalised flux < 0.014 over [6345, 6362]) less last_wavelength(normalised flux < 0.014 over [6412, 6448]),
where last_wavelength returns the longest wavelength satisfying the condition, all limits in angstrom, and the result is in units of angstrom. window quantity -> -79.6 angstrom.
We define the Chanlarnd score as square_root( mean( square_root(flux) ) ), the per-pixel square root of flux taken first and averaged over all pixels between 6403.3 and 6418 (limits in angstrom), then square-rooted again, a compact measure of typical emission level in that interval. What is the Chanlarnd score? 2.054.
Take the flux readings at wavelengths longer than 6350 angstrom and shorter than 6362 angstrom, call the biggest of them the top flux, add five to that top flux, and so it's 23.19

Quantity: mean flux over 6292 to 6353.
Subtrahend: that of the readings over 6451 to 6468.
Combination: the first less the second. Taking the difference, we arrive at 0.3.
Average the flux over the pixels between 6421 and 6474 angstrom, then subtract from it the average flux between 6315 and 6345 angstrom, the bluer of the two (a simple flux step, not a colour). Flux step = -0.28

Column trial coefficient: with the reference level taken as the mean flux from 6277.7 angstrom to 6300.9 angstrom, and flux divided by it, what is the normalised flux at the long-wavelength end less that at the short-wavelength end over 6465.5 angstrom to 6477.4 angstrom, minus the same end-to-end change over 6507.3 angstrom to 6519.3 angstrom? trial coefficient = 0.019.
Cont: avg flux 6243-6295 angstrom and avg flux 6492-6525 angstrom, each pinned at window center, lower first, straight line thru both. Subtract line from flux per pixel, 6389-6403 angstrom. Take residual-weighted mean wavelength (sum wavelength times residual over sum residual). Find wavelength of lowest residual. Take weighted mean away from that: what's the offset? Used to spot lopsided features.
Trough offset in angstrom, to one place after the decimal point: 1.7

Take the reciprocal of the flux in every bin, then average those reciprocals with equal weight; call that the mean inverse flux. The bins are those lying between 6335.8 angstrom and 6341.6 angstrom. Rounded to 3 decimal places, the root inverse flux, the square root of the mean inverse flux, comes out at 0.233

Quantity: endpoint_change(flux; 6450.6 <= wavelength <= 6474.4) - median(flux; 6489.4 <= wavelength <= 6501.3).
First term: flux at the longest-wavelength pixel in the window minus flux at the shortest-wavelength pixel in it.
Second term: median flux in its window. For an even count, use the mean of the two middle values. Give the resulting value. -17.1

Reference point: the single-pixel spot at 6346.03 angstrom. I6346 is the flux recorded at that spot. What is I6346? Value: 17.98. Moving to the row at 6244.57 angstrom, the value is 18.07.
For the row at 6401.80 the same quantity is 17.73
